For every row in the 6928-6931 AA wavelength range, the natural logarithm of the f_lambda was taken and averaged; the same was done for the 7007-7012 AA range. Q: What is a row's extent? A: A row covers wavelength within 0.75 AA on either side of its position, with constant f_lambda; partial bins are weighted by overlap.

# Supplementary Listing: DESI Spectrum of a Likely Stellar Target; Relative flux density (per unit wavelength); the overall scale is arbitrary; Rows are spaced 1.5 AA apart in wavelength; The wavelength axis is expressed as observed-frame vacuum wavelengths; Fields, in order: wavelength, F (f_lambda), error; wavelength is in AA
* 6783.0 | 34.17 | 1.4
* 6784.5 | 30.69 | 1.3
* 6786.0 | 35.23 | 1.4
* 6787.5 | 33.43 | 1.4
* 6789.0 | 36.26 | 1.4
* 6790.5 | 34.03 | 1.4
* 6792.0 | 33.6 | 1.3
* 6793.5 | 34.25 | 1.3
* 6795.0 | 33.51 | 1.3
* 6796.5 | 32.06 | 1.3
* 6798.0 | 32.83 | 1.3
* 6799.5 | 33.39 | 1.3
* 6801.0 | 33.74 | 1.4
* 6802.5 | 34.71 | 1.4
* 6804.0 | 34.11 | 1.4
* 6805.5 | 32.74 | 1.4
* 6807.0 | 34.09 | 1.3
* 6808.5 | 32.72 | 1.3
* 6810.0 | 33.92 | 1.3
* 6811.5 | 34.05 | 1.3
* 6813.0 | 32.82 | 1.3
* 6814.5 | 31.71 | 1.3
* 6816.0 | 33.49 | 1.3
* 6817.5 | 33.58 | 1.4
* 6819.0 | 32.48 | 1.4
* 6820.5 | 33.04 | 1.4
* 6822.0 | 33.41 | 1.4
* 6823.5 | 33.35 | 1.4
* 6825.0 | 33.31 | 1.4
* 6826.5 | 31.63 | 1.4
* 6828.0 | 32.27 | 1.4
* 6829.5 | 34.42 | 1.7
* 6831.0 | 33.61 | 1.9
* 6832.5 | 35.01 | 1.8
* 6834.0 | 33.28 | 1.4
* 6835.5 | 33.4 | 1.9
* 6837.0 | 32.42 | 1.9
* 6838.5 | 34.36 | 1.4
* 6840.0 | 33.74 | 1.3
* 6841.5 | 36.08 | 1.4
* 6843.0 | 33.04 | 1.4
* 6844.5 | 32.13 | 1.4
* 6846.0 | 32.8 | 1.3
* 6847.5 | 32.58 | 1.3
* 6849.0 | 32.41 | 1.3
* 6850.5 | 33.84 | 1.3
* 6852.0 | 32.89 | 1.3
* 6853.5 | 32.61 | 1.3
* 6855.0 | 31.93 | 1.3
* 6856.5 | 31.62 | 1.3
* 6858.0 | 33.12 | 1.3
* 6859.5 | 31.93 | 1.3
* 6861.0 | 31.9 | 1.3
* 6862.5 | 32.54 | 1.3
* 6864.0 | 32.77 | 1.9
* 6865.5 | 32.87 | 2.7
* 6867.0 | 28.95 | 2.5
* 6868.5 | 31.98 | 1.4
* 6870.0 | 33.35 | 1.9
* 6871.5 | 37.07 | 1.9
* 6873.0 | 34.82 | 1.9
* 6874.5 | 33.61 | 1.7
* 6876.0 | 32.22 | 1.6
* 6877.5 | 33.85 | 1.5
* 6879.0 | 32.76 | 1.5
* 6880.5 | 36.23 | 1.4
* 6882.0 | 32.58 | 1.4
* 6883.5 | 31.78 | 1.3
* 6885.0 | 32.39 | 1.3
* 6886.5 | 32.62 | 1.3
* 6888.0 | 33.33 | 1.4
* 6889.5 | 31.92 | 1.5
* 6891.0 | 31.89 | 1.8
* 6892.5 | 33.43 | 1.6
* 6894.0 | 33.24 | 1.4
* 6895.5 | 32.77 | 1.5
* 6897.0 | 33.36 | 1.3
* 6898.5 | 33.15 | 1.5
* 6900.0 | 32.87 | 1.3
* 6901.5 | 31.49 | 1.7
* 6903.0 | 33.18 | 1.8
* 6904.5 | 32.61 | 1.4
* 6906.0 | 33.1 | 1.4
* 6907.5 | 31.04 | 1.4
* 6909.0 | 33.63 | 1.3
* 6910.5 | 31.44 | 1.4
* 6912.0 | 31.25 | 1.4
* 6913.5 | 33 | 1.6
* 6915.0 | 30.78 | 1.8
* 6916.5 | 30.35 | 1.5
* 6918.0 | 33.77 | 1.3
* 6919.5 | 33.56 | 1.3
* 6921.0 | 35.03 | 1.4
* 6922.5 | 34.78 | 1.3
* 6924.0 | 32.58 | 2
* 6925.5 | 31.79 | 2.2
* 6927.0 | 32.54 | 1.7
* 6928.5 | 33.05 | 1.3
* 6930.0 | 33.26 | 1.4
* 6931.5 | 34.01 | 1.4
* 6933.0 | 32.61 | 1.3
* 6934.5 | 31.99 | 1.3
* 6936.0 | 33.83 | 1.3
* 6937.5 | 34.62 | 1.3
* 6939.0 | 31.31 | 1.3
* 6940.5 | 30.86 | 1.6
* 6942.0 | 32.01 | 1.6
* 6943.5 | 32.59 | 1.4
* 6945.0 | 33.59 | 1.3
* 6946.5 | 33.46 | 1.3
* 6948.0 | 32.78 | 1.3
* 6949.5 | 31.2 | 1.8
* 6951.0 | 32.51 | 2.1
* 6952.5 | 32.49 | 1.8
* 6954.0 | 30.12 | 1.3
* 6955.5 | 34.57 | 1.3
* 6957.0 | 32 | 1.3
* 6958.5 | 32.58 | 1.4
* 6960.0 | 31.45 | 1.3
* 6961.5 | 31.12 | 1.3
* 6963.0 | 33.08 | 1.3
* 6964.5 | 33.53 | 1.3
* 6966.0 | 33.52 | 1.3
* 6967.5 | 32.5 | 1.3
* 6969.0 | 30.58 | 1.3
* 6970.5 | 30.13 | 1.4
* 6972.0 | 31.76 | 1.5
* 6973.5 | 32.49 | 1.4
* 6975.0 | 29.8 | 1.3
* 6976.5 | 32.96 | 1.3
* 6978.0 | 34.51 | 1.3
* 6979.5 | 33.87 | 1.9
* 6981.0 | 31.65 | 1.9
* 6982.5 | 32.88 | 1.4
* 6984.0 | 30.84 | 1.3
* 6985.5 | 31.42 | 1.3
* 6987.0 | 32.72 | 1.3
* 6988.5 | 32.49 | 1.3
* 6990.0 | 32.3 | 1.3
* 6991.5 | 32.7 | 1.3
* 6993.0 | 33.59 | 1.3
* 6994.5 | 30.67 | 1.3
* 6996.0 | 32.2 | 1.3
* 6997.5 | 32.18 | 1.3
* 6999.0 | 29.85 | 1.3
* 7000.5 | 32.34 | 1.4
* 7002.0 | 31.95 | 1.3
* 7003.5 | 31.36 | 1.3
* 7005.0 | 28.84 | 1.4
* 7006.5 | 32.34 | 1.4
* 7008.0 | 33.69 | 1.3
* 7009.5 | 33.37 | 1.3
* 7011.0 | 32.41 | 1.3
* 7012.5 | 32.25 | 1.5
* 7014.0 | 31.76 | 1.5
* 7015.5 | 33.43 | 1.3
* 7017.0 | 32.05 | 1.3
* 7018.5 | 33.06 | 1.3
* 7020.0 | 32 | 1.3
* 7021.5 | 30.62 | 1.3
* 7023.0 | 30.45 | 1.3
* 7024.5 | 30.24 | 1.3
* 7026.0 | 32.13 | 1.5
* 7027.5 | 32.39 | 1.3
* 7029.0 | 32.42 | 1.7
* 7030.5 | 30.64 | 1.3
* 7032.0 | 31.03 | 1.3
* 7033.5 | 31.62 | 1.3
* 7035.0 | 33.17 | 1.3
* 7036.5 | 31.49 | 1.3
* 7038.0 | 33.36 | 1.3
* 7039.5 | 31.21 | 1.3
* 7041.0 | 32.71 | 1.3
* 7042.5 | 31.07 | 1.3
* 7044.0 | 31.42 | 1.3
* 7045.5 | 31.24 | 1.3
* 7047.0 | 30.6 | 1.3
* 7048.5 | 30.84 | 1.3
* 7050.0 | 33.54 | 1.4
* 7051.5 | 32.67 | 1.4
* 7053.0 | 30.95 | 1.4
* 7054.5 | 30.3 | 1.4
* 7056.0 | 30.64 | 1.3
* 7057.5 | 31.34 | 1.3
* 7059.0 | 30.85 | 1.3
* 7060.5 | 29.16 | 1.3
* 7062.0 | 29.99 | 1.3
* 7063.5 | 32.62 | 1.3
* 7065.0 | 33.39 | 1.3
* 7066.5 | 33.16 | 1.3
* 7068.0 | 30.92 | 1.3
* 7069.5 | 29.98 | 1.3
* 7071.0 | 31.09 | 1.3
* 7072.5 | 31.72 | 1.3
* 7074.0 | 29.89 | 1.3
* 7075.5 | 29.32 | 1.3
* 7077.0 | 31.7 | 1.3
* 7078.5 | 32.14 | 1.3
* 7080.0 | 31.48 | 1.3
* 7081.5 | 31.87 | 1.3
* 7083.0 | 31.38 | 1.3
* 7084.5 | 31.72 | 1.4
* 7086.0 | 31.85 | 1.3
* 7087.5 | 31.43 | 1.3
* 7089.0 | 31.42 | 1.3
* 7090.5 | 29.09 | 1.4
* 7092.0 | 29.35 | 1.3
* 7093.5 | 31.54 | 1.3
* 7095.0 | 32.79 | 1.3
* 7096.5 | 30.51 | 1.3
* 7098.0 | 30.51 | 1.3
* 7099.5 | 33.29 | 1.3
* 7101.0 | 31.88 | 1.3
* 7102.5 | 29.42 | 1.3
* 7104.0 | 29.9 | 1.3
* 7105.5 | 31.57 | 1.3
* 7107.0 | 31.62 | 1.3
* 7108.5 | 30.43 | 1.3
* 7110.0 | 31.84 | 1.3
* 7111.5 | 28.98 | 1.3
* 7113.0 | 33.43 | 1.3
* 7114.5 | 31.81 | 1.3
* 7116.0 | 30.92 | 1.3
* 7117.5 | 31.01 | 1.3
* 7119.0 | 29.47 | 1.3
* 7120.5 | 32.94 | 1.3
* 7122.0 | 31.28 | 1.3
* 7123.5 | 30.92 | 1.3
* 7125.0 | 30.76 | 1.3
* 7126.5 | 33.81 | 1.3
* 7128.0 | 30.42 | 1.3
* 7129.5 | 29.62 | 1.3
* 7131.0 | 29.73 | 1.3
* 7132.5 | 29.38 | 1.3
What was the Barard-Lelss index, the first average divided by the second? 1.00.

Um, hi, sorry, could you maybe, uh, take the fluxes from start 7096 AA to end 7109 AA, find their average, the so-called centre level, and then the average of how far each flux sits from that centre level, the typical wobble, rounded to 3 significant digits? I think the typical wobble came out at 0.956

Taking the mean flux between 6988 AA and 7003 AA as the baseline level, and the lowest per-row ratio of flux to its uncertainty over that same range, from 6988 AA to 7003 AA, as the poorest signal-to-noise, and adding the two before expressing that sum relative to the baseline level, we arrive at 1.72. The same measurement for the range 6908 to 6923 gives 1.52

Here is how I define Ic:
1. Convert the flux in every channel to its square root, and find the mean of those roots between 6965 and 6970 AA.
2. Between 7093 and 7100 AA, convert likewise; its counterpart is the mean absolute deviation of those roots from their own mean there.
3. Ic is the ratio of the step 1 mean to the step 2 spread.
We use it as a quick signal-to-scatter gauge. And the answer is 61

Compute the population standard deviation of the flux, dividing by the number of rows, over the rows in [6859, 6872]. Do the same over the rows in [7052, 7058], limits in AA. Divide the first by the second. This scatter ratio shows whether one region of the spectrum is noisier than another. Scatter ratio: 5.2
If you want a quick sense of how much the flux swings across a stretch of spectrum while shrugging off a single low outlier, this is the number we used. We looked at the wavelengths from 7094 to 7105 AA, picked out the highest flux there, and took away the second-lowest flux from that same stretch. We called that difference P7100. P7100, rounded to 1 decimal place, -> 3.4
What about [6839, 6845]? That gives 3.0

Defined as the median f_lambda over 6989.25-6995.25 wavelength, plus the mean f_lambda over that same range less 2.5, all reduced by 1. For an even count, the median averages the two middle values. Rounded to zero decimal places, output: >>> 61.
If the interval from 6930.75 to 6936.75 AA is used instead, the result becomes 63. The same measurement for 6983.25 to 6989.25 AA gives 60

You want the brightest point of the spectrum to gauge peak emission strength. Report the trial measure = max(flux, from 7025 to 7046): 33.36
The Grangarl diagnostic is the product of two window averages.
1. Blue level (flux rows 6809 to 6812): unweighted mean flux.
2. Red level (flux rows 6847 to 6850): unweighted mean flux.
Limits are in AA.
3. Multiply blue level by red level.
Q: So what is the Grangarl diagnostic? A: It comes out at 1104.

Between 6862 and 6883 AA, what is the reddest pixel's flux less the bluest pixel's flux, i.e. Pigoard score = 0.0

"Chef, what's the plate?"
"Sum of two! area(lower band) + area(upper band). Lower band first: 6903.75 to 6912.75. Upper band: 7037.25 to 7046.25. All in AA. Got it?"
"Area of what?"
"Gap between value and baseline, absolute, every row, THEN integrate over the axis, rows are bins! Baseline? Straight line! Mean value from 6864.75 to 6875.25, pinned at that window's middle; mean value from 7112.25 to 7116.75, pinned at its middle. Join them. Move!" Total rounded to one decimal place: 18.6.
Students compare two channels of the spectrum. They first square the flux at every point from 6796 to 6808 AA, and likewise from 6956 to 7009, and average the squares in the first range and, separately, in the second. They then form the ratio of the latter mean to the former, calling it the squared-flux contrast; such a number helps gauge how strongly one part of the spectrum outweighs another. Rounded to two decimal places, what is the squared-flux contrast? 0.92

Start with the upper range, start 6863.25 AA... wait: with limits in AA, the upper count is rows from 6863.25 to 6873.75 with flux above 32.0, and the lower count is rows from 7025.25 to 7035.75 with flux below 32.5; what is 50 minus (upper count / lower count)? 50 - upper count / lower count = 49.2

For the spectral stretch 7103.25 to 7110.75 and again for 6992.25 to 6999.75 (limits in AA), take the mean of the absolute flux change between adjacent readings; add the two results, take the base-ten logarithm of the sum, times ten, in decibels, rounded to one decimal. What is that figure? 4.4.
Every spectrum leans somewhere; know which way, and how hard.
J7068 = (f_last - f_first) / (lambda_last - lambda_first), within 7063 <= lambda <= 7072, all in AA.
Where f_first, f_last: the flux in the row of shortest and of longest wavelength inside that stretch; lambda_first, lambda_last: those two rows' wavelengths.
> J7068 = -0.20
